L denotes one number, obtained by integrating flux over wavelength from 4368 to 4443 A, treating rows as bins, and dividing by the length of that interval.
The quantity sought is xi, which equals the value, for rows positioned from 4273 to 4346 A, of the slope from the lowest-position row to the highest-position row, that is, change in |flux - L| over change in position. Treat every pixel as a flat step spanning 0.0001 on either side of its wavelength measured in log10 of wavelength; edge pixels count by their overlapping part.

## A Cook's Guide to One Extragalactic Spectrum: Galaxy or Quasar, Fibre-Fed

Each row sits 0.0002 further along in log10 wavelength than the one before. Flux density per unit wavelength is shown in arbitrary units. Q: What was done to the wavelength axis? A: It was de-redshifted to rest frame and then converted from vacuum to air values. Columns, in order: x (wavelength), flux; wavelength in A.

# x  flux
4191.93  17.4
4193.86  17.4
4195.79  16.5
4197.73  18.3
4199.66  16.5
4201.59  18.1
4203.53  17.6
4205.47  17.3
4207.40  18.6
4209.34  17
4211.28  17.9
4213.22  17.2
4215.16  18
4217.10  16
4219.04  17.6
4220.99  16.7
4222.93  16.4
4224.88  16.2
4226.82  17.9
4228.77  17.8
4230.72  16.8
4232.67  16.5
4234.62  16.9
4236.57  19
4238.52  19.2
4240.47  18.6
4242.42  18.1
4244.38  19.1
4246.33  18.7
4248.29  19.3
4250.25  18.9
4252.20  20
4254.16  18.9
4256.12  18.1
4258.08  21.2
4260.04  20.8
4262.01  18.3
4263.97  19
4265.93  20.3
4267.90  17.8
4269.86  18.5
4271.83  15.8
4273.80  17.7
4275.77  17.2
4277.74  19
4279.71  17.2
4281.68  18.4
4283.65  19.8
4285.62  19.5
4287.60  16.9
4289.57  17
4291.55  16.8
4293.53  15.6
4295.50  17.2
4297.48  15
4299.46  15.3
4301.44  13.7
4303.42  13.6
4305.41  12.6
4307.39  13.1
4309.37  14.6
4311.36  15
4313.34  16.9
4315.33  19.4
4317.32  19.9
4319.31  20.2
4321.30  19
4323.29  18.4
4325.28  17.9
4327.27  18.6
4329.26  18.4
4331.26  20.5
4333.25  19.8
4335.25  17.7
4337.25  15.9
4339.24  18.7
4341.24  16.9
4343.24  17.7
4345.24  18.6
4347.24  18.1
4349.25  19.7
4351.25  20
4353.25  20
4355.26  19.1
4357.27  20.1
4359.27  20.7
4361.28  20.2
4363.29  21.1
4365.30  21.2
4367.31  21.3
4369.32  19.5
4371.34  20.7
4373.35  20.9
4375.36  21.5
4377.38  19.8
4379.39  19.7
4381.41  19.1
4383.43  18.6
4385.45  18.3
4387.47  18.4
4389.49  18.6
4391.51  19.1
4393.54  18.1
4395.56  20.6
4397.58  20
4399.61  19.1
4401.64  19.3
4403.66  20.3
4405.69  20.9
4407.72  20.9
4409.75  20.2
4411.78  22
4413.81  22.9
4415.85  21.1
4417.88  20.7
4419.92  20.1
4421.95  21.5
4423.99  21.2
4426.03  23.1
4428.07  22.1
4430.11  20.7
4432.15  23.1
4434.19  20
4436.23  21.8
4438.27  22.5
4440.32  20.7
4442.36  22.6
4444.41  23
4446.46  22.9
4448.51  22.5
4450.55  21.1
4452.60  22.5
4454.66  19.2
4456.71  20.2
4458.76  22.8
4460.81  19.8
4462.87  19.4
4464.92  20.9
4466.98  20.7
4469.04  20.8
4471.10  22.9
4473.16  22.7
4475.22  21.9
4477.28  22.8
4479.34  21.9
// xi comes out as -0.01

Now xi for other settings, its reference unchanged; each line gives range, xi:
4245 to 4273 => 0.11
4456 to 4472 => 0.14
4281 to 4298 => 0.22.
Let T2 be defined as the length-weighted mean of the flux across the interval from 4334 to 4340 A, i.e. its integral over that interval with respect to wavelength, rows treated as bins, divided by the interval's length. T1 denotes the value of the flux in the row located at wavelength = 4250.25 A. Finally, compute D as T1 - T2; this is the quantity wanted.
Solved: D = 1.4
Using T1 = 18.9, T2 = 17.5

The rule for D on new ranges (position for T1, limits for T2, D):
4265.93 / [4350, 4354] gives 0.3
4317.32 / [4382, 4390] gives 1.4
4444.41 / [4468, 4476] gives 0.9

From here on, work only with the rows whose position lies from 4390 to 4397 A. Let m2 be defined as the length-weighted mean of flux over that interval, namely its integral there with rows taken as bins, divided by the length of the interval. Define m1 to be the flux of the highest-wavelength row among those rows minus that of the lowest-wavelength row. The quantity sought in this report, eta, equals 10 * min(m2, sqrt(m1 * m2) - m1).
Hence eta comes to 39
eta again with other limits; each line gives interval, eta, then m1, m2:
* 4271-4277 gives 35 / 1.4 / 17.0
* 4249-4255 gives 0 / 0.0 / 19.3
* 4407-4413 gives 37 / 1.1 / 21.1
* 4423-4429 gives 36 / 0.9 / 22.1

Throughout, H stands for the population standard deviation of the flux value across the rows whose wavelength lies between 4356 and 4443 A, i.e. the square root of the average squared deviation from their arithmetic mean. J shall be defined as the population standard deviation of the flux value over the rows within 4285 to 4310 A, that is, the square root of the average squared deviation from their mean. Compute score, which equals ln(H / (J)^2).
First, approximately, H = 1.29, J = 1.90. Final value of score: -1.0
